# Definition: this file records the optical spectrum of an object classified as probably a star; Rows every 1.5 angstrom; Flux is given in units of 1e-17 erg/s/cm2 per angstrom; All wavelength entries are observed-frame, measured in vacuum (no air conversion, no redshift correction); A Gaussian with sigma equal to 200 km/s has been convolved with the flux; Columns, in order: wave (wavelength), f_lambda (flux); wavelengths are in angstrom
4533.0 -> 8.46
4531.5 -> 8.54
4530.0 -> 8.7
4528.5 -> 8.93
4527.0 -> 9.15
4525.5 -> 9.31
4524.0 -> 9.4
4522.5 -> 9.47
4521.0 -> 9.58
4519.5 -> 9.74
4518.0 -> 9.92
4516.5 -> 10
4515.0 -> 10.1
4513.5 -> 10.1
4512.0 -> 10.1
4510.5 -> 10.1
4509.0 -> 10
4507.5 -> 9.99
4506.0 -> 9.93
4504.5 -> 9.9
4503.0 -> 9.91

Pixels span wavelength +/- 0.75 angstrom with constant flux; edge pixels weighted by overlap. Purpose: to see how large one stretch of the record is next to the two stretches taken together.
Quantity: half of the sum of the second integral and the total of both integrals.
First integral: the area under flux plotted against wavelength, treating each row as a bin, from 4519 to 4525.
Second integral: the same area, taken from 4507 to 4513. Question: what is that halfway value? 88.9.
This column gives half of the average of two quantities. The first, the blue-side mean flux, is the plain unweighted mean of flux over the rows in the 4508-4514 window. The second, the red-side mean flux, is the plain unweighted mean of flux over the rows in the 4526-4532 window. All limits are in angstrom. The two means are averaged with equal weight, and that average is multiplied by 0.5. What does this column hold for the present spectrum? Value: 4.73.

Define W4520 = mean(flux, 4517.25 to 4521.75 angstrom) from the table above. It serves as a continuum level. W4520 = 9.7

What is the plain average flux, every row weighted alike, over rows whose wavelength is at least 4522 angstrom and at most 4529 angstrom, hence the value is 9.3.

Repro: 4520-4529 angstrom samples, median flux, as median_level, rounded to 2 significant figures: 9.4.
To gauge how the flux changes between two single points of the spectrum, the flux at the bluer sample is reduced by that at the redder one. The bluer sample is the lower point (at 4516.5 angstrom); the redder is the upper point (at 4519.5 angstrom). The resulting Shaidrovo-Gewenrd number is 0.26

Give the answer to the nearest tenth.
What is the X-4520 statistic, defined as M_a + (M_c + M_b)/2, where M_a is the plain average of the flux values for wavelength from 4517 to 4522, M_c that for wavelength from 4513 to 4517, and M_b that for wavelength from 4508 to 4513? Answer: 19.8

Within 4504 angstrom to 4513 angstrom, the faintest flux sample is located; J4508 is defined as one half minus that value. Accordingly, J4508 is -9.40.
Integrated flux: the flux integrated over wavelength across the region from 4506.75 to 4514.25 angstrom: 75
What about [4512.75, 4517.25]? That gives 45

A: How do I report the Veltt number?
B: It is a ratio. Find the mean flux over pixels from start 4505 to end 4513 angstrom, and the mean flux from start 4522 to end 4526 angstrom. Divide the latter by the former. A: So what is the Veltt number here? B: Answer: 0.937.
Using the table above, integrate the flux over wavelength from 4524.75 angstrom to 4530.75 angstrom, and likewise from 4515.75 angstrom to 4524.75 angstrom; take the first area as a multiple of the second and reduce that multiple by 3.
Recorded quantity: -2.38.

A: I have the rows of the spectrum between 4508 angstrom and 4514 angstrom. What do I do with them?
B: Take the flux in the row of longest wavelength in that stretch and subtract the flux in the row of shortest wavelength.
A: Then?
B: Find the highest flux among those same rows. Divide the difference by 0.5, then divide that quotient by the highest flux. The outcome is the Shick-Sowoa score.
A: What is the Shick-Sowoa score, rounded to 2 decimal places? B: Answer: 0.02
